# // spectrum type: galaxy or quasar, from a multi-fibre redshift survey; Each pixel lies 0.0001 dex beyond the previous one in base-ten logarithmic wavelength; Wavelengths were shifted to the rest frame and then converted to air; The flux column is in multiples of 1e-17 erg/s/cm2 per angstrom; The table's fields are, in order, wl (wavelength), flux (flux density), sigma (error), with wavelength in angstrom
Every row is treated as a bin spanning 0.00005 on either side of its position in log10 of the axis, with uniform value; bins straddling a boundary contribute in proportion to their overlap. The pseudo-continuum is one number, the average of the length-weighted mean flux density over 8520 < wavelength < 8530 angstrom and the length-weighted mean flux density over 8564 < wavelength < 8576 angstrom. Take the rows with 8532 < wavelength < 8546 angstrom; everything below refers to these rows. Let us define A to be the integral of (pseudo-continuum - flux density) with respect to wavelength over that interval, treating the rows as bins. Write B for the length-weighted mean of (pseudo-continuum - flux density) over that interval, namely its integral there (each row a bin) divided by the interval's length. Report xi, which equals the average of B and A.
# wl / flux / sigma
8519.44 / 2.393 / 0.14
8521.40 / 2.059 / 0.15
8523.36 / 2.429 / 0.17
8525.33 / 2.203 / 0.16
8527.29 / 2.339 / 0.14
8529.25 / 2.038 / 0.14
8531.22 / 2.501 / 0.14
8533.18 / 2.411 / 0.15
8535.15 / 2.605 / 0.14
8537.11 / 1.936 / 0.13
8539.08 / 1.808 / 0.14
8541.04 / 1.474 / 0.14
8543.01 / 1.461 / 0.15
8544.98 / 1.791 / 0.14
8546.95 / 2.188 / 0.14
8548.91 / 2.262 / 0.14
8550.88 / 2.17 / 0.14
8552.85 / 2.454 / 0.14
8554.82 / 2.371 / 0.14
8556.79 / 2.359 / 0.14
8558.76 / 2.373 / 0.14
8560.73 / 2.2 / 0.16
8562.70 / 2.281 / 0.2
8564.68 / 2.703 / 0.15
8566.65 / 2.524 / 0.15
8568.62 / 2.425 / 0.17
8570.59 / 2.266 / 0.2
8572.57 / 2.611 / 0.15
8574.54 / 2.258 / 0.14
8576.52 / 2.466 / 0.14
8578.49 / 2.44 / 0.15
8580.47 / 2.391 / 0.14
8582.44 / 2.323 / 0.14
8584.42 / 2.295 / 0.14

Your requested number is 3.1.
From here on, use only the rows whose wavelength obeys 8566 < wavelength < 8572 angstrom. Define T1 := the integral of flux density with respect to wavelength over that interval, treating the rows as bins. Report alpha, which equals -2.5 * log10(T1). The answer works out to -2.90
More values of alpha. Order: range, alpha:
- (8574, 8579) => -2.70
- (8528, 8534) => -2.86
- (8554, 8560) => -2.88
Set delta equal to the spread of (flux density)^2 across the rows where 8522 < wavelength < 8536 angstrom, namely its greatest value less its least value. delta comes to 2.63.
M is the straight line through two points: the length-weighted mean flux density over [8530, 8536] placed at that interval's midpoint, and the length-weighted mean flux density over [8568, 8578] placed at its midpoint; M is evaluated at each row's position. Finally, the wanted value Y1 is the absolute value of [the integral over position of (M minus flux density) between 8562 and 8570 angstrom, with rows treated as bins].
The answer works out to 0.5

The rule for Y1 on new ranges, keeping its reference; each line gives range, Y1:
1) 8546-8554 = 1.4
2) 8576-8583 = 0.1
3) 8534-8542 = 4.1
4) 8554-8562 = 0.9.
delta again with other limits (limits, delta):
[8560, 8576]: 2.47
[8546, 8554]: 1.31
